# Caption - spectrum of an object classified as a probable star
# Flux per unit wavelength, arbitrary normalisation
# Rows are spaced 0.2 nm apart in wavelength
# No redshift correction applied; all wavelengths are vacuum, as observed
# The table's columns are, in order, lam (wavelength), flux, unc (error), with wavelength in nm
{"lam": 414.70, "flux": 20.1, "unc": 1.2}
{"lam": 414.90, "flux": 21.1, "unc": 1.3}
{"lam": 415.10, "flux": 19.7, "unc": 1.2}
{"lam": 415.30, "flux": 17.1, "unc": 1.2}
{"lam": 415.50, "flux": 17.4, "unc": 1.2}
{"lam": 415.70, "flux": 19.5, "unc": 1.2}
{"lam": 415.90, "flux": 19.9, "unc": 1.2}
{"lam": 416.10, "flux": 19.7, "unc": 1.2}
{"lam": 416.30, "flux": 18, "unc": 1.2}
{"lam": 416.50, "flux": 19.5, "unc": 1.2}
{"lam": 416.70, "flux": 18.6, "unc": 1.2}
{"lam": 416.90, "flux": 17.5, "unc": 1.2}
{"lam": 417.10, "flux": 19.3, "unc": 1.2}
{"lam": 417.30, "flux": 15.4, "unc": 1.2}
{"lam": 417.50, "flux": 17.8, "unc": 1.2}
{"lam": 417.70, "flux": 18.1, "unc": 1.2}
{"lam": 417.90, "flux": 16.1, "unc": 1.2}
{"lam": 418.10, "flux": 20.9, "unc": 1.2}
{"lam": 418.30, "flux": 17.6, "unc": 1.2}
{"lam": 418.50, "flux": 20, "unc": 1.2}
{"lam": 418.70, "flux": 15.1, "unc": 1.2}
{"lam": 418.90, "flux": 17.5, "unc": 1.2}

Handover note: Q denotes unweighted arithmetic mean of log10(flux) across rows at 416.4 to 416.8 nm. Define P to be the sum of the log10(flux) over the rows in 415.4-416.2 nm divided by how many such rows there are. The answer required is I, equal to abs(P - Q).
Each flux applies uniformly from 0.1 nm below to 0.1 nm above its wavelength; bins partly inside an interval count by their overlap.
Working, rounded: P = 1.28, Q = 1.28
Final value 0.00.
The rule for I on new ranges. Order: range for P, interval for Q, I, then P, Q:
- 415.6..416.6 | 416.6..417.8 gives 0.04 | 1.29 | 1.25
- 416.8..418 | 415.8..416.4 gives 0.04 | 1.24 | 1.28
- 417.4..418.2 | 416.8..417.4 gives 0.02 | 1.26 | 1.24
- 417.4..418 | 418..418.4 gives 0.04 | 1.24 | 1.28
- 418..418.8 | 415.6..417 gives 0.02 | 1.26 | 1.28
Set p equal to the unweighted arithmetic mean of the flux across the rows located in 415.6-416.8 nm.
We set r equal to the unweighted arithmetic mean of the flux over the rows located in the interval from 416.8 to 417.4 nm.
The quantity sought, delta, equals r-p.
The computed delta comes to -1.8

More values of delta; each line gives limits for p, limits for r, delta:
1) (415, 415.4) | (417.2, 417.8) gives -1.3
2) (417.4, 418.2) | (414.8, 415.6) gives 0.6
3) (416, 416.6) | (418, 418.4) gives 0.2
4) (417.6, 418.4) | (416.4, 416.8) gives 0.9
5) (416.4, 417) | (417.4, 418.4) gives -0.4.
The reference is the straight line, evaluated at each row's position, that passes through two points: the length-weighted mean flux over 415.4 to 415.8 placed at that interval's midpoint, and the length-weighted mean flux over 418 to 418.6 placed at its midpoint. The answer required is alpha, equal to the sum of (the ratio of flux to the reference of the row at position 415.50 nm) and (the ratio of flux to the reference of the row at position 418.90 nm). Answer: 1.83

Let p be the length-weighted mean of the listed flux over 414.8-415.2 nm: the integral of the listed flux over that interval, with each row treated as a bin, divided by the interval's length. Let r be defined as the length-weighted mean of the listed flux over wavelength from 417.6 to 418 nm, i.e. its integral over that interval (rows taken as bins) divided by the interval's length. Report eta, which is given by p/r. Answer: 1.19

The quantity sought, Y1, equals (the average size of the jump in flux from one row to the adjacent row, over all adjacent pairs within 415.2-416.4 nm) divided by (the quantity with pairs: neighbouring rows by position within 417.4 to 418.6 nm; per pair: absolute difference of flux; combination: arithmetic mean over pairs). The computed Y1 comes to 0.4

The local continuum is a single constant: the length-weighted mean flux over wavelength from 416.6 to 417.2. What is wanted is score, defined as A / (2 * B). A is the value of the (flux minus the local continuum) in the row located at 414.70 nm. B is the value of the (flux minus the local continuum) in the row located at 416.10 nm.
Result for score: 0.66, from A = 1.6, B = 1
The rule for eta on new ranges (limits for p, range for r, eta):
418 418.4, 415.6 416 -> 0.98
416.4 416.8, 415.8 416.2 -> 0.96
